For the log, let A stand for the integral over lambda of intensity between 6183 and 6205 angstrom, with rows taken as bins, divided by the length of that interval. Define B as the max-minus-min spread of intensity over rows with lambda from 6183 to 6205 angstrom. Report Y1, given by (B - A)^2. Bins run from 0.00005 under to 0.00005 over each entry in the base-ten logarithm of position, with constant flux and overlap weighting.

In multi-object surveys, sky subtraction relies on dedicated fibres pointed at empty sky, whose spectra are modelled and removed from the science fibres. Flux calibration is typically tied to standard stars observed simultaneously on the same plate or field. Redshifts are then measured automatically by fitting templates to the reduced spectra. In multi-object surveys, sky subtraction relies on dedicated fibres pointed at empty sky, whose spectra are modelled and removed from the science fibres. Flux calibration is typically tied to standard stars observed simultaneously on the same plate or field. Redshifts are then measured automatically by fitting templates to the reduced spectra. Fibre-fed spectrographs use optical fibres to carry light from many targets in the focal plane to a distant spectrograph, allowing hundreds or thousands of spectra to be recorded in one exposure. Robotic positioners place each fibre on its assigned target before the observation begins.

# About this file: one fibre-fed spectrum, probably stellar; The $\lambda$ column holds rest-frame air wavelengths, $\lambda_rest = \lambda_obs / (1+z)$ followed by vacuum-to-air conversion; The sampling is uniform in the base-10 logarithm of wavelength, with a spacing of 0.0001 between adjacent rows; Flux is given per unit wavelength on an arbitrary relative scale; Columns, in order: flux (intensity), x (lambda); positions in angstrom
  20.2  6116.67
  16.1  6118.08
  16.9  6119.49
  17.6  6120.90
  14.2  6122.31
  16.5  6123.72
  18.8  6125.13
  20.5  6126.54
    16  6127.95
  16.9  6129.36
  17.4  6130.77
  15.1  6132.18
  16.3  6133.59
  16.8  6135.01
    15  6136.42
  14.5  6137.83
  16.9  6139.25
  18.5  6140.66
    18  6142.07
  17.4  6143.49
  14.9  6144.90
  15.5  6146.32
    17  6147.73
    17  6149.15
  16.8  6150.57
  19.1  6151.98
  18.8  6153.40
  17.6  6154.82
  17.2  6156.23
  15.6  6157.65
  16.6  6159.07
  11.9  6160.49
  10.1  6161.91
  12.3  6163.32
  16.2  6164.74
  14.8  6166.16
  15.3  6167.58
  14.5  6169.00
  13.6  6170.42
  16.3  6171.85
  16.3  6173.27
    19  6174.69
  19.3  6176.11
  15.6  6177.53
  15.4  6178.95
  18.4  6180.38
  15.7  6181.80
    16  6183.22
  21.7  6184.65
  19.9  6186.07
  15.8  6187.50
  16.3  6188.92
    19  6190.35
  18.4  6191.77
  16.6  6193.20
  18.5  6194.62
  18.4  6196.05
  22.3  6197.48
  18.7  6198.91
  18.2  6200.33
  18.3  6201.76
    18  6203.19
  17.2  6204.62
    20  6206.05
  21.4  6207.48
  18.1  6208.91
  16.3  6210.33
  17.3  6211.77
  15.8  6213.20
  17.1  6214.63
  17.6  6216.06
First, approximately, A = 18.4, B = 6.5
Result 141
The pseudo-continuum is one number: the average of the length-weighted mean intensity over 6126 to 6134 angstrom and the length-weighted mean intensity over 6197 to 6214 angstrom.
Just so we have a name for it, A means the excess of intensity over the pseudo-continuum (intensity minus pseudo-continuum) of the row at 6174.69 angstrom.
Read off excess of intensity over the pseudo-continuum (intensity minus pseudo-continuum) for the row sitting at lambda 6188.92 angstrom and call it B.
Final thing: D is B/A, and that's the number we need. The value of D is -1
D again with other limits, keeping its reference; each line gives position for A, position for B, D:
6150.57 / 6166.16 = 3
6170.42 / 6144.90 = 1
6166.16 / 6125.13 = 0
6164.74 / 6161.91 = 5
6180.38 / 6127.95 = -2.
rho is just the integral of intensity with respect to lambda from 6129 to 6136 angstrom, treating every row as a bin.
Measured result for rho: 115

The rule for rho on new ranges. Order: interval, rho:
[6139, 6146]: 119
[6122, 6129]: 122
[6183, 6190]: 127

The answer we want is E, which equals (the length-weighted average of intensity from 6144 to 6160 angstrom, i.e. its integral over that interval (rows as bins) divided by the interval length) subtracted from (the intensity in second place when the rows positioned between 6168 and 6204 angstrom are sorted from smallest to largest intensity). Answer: -2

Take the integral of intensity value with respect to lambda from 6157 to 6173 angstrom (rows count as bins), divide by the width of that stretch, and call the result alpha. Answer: 14.3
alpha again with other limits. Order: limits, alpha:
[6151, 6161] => 16.8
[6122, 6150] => 16.7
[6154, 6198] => 16.6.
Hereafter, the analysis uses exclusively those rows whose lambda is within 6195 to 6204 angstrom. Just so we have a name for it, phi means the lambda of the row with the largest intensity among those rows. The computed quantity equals 6197.48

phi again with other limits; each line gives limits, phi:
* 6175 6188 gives 6184.65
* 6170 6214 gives 6197.48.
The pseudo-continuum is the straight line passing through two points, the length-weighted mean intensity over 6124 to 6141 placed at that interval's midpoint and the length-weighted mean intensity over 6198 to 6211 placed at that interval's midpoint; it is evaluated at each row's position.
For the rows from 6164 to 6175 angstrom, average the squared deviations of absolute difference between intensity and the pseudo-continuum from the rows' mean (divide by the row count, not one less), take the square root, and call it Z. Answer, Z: 0.99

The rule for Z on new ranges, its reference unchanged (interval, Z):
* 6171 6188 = 0.78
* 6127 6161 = 1.19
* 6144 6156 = 0.78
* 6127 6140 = 0.84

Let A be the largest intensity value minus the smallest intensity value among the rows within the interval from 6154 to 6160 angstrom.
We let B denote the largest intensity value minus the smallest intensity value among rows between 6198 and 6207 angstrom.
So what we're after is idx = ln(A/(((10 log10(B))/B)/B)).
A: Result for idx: 1.3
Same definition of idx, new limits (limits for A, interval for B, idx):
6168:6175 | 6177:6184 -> 2.3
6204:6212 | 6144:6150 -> 1.9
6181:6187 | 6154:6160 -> 2.1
